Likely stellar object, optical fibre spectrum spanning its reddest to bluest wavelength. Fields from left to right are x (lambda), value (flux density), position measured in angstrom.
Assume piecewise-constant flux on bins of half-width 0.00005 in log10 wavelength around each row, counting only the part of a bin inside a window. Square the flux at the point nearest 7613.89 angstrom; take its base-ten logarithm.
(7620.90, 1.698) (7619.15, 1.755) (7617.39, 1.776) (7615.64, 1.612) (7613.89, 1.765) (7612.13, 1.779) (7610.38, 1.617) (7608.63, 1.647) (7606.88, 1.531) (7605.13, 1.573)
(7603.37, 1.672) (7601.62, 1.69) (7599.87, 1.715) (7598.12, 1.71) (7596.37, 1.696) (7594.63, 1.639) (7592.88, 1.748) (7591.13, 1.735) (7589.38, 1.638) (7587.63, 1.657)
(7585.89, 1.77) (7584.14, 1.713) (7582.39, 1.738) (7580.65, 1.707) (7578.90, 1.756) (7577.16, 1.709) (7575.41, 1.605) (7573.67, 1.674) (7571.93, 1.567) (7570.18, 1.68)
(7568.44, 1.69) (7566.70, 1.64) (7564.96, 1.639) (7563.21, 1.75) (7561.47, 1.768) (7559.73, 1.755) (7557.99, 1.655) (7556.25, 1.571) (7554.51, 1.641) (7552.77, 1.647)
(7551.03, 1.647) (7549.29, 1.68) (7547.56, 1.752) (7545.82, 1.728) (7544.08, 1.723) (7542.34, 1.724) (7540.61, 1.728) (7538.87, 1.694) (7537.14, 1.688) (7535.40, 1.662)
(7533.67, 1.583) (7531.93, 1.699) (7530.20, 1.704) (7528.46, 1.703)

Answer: 0.493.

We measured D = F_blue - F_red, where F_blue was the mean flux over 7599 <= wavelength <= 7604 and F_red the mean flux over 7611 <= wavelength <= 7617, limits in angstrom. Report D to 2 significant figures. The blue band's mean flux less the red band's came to -0.026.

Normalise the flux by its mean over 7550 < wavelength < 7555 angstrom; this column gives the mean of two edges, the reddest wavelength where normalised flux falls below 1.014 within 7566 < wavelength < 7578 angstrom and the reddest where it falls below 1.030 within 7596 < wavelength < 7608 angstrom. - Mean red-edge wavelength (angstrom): 7591.1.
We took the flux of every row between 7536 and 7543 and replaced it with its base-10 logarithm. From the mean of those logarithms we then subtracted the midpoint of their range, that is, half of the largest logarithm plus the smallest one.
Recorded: 0.000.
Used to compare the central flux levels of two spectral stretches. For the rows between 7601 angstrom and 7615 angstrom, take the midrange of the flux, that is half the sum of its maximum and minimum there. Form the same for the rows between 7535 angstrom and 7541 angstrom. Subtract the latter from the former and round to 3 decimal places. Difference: -0.040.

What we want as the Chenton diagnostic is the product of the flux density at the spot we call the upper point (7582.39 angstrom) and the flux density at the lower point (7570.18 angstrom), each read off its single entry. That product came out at 2.92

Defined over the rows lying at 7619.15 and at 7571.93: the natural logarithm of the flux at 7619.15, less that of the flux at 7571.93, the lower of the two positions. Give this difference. 0.11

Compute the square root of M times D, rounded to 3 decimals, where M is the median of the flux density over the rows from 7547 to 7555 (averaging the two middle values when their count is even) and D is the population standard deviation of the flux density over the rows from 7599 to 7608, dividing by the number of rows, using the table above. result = 0.343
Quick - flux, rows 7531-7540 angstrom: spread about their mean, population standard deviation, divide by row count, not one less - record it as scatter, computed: 0.043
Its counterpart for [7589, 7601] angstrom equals 0.040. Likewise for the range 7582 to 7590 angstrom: 0.049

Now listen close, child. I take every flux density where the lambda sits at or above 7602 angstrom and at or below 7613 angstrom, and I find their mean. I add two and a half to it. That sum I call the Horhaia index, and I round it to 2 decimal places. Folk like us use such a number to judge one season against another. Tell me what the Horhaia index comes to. 4.14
